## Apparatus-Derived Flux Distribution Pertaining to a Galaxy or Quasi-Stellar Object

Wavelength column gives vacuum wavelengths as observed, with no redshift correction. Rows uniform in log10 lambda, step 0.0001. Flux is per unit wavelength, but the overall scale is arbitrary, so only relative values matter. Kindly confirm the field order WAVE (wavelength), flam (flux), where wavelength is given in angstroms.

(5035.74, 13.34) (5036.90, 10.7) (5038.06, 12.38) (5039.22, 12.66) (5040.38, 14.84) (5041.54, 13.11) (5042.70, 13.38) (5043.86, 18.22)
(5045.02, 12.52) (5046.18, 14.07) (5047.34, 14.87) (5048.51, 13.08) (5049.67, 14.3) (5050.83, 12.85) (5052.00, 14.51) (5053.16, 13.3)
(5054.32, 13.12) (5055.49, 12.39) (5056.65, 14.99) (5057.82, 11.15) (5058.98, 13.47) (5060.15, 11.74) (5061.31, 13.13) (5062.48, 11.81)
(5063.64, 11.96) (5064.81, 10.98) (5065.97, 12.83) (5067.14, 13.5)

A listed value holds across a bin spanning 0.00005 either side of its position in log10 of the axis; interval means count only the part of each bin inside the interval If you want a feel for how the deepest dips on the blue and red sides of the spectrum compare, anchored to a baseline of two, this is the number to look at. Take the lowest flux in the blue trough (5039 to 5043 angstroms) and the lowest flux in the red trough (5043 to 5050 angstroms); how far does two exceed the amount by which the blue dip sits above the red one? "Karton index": 1.9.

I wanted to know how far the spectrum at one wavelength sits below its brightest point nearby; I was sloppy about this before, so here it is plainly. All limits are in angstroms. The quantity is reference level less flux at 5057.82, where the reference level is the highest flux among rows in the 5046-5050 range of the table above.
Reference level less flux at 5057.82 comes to 3.7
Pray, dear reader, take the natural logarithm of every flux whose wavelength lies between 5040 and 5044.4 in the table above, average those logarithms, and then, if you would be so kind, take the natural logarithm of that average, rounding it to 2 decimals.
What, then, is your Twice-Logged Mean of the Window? 0.99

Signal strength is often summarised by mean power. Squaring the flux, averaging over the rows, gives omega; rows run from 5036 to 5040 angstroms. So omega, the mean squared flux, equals 143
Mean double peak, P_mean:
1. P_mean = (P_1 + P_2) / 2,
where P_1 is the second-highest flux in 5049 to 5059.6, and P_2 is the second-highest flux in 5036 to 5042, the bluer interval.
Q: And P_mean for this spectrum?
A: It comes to 13.8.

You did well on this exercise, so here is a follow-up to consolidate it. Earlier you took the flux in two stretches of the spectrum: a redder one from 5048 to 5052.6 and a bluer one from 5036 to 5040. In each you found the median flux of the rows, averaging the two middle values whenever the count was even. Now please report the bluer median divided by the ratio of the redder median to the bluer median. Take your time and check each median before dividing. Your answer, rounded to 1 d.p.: 11.2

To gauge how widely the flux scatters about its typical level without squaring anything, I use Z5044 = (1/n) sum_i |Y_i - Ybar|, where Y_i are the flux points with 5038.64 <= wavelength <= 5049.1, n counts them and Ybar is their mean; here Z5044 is 1.3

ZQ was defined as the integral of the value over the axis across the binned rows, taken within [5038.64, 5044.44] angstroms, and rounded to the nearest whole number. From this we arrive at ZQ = 84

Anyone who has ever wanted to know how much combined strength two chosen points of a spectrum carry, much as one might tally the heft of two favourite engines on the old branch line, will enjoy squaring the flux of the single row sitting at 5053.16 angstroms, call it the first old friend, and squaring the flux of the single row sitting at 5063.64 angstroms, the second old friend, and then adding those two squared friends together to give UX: 320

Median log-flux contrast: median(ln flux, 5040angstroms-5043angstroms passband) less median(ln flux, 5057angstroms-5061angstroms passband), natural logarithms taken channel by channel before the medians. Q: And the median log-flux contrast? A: 0.13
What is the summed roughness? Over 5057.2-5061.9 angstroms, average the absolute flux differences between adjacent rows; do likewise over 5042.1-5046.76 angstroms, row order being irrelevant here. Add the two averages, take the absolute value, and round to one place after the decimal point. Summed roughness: 5.8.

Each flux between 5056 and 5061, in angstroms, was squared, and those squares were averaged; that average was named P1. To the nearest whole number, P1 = 167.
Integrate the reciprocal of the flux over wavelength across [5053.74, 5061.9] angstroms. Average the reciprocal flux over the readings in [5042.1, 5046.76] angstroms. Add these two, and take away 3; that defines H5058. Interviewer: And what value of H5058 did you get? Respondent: -2.29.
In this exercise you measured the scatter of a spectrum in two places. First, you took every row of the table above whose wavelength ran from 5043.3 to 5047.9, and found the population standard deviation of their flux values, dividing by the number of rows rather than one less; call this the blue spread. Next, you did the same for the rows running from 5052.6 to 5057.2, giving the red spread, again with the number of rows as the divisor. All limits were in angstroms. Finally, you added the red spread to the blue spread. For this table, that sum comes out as 3.0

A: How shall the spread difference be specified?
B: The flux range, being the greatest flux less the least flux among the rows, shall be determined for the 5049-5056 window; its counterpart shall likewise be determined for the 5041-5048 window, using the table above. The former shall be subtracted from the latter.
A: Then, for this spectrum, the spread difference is 3.6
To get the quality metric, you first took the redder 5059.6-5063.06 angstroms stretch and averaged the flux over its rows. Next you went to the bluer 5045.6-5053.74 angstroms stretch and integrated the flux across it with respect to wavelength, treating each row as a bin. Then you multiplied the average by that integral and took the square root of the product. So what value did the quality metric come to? 37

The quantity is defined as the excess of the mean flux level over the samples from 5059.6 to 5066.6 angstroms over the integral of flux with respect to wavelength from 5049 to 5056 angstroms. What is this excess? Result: -82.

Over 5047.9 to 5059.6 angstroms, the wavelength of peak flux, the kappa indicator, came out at 5056.65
